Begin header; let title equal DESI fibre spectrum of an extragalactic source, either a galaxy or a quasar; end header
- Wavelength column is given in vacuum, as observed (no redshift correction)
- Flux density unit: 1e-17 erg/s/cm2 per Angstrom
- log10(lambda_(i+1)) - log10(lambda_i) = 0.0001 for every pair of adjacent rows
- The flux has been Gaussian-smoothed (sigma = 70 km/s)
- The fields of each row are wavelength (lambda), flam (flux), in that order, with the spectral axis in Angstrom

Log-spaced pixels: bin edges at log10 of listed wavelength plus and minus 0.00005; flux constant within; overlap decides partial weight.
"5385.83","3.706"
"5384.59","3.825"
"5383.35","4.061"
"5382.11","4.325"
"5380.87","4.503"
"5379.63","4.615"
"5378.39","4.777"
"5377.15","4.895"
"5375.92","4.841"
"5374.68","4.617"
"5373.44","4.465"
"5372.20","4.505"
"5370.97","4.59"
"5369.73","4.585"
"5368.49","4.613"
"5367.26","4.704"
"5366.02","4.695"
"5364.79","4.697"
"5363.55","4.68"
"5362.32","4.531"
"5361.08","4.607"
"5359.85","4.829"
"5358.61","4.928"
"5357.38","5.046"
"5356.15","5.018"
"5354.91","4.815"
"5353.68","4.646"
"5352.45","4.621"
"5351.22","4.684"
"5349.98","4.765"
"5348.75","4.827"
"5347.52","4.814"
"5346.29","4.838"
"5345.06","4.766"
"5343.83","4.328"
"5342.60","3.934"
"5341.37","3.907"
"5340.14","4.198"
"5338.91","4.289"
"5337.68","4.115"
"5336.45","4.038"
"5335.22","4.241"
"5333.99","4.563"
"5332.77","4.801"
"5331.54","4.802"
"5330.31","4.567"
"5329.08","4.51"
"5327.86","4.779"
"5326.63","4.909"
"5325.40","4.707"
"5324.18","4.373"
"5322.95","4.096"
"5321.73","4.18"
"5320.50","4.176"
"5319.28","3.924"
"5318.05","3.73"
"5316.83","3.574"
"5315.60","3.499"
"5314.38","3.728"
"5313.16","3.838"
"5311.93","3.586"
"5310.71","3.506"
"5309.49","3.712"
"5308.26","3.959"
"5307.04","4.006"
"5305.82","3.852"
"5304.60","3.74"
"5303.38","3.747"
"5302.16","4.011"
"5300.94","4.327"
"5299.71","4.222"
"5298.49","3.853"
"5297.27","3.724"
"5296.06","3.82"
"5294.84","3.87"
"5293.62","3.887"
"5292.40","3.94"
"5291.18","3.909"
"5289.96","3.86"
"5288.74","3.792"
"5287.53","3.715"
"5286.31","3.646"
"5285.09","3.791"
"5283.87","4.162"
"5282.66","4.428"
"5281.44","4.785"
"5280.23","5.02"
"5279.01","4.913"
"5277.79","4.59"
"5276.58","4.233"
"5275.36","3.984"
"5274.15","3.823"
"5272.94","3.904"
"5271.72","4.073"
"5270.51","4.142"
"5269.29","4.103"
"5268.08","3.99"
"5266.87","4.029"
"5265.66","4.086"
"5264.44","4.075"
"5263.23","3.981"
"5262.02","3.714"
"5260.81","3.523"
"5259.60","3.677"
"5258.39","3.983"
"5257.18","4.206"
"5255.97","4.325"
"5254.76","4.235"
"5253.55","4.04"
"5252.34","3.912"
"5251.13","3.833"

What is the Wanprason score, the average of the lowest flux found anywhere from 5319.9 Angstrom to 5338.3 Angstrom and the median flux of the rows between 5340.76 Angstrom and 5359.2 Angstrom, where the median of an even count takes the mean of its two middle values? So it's 4.40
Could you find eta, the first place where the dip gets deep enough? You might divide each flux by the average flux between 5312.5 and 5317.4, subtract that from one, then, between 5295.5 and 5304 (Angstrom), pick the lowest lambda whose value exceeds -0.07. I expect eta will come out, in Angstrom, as 5296.06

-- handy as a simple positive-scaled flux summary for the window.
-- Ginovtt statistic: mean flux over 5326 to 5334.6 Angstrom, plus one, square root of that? 2.39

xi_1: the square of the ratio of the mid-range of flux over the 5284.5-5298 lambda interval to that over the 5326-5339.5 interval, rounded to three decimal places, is 0.719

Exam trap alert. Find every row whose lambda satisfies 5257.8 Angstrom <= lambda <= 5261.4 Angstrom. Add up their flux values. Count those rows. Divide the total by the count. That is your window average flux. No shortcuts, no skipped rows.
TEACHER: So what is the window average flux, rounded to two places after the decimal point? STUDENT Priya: 3.73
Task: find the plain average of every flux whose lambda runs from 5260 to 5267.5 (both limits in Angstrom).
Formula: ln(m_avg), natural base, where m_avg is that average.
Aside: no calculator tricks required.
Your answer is 1.36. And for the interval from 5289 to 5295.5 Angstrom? 1.36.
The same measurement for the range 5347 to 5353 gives 1.56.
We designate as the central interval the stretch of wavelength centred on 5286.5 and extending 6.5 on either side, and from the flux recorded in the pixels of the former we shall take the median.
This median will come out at 3.91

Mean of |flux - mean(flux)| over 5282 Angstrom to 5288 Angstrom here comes 0.28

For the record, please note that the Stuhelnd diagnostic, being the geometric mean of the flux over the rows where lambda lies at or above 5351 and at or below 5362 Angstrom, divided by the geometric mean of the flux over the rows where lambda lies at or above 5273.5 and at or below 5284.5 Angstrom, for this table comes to 1.09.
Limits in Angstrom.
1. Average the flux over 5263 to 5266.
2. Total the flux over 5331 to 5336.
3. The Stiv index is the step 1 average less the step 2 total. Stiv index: -14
